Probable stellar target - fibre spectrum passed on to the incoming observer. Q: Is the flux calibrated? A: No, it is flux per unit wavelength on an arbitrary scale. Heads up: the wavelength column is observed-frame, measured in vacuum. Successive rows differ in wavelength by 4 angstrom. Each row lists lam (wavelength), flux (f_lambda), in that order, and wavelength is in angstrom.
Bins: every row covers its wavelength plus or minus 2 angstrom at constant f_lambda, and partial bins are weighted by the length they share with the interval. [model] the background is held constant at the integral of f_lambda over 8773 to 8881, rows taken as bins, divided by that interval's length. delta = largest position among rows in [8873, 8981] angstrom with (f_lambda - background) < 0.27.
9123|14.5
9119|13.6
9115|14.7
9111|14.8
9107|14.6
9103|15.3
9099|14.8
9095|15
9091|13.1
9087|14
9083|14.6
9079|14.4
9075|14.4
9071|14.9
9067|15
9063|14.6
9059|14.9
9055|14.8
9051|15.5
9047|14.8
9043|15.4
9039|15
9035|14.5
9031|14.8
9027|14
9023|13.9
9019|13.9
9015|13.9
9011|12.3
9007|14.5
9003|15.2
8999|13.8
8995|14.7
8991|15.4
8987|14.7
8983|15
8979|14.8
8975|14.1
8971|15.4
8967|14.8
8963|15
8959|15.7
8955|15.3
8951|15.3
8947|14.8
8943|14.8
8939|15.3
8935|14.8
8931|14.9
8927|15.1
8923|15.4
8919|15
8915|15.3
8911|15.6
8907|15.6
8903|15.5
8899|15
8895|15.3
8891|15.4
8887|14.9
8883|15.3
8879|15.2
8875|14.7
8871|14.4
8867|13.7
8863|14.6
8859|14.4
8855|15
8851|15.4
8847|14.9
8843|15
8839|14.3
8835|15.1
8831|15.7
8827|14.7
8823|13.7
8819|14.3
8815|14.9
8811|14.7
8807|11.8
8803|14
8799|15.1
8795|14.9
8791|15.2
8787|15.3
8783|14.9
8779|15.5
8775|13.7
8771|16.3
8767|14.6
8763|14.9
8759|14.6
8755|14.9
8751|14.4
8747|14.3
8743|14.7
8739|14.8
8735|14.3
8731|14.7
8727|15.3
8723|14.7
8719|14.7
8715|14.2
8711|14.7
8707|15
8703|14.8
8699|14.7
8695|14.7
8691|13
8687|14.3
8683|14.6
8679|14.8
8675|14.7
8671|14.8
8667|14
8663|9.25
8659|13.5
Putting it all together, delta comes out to 8979 angstrom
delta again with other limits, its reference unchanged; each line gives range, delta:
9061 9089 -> 9087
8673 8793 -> 8783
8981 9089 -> 9087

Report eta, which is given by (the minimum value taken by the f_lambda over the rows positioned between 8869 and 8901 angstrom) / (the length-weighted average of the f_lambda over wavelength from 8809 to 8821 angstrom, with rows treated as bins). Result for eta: 0.98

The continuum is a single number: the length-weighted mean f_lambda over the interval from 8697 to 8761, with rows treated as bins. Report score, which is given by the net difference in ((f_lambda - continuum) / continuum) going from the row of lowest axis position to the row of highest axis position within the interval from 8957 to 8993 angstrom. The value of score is -0.02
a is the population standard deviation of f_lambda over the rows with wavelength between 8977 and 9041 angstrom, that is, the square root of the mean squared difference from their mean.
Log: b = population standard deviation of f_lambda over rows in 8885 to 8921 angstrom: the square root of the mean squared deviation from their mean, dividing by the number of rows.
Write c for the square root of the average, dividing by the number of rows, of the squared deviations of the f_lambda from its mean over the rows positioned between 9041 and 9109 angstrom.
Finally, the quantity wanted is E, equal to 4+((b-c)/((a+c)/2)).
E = 3.54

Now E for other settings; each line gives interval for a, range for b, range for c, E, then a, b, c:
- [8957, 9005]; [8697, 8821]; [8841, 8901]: 4.53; 0.52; 0.70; 0.45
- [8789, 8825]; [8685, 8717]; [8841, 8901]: 4.20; 1.00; 0.59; 0.45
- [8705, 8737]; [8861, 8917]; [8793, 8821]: 3.22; 0.33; 0.52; 1.06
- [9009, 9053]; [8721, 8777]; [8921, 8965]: 4.49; 0.86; 0.56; 0.28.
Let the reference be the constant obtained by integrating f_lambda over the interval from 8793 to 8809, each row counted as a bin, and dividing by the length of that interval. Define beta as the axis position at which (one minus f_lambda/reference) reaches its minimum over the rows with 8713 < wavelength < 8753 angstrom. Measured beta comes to 8727 angstrom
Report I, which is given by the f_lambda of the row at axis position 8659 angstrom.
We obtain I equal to 13.5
